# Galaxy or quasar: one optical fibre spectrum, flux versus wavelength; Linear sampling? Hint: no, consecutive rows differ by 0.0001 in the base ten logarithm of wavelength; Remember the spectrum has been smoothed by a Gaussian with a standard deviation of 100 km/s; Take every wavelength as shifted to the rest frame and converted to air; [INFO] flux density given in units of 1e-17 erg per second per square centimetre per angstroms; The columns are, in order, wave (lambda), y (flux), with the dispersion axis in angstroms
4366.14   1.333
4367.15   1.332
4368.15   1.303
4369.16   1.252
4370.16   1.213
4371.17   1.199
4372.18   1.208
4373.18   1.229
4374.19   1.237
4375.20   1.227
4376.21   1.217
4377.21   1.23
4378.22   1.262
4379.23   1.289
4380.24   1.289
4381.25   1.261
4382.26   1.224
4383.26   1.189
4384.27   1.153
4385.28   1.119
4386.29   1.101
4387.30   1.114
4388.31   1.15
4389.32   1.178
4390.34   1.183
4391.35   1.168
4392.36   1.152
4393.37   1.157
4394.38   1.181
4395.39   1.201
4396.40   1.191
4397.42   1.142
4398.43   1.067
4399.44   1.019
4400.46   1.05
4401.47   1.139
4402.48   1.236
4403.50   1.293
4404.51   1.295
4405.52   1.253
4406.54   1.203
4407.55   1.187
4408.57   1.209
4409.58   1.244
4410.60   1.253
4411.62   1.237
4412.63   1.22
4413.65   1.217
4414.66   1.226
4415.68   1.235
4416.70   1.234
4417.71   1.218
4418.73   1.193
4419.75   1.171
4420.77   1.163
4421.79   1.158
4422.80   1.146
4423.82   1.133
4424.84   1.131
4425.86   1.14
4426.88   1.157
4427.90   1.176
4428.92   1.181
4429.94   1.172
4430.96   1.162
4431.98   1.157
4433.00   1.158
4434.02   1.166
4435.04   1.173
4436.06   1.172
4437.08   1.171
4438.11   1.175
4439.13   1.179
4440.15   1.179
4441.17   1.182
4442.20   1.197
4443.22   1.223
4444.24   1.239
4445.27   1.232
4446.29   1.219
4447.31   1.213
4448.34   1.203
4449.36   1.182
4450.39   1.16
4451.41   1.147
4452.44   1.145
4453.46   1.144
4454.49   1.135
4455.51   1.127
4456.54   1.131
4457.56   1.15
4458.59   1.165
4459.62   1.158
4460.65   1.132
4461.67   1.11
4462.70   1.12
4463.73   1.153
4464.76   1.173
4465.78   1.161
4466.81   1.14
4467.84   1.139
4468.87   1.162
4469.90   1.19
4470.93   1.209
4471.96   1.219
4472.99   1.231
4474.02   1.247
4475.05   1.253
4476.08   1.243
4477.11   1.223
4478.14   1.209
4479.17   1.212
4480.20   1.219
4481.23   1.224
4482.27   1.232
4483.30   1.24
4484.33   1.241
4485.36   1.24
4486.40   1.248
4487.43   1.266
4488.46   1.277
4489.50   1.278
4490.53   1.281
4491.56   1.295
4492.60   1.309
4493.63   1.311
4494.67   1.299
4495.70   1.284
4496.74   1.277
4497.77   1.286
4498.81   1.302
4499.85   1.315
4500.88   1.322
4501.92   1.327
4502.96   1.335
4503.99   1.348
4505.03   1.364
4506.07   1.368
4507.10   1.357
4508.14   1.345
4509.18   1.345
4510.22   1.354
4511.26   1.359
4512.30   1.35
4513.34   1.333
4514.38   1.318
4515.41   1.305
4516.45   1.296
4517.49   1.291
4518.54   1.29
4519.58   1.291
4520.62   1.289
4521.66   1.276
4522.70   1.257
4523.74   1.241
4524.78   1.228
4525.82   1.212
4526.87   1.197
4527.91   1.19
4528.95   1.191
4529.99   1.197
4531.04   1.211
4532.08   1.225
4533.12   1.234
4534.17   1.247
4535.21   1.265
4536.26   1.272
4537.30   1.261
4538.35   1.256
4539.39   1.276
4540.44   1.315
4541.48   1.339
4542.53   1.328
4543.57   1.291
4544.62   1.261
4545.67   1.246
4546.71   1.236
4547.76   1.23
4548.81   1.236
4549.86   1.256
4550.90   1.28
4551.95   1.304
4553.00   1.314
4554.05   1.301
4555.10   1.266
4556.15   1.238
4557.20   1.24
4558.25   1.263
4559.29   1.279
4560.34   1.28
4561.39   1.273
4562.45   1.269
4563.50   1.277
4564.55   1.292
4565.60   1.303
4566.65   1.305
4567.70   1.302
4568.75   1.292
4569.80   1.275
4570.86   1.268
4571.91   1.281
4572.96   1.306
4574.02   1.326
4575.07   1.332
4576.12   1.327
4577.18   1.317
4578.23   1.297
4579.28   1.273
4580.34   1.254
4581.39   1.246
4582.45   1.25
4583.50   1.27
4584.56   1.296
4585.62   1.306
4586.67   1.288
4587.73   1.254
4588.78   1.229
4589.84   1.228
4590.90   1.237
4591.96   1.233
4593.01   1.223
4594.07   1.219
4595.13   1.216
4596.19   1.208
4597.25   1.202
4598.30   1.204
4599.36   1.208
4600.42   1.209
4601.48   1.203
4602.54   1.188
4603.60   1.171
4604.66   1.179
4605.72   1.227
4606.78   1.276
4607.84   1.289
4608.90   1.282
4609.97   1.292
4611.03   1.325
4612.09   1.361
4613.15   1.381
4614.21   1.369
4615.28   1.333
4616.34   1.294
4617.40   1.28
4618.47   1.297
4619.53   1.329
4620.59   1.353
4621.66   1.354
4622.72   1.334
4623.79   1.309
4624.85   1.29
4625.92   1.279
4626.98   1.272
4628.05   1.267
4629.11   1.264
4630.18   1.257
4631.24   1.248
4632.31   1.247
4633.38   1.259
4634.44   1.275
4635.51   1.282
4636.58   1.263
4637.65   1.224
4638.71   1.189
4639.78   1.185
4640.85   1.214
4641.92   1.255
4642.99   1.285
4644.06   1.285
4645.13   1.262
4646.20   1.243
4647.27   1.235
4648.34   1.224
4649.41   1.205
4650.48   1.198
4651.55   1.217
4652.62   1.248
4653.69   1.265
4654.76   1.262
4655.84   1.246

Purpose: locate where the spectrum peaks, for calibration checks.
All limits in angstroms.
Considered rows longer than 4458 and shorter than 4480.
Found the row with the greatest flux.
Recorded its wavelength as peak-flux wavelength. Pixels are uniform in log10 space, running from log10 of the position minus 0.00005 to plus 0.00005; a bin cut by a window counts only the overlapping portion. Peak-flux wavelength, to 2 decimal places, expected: 4475.05 angstroms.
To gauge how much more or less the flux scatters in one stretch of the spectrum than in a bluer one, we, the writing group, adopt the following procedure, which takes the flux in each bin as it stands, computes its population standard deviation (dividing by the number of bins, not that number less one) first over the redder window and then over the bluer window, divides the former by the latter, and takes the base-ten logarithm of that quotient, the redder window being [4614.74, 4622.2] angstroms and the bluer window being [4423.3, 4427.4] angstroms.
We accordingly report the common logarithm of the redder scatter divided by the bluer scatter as 0.43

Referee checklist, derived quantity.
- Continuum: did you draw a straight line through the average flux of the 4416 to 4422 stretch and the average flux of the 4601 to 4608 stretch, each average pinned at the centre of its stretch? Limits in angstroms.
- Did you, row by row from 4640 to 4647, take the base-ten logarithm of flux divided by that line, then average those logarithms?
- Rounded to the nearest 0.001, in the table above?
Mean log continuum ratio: 0.011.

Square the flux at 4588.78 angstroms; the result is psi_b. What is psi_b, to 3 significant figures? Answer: 1.51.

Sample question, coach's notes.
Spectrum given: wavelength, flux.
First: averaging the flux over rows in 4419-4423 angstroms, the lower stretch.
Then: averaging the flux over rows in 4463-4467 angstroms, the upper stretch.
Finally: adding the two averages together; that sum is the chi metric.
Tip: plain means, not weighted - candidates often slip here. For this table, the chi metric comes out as 2.32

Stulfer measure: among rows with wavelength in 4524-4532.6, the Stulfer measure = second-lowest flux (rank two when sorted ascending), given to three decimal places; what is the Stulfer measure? 1.191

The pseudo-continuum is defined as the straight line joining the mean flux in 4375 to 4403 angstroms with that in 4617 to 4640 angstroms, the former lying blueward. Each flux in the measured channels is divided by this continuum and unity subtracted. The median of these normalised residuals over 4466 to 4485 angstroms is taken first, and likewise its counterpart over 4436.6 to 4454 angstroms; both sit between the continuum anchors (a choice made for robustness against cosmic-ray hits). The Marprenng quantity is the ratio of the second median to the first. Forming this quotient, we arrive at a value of -1.7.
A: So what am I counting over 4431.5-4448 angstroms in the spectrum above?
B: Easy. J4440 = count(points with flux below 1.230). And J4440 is 14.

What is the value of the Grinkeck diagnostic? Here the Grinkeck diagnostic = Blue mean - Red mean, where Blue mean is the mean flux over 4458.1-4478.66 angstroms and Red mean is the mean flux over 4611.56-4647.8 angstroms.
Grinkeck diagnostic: -0.10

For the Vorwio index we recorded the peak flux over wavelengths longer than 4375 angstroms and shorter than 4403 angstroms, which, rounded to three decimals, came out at 1.289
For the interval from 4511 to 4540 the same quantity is 1.359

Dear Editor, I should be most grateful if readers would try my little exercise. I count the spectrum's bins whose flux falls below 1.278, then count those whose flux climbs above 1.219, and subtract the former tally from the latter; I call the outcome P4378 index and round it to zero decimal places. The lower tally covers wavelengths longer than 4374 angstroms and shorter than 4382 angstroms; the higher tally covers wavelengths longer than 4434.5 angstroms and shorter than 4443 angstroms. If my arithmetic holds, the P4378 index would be -6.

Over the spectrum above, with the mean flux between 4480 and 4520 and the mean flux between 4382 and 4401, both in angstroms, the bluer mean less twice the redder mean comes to -1.46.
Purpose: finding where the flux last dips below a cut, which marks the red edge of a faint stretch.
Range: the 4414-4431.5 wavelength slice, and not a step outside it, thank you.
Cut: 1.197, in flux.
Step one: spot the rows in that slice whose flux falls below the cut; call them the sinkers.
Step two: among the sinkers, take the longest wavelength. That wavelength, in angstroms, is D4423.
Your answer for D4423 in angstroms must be 4430.96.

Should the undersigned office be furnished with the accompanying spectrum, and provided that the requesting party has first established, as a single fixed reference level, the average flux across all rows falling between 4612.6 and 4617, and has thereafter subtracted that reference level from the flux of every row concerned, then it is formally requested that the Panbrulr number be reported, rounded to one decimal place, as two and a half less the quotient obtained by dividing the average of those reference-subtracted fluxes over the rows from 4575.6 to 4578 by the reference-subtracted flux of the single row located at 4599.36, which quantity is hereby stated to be 2.3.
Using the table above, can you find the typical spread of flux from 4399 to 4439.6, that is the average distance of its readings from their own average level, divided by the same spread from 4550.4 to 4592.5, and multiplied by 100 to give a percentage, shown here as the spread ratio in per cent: 174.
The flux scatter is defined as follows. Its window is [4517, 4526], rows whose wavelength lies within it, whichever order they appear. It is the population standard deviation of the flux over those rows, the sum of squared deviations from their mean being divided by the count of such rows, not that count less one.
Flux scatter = 0.029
